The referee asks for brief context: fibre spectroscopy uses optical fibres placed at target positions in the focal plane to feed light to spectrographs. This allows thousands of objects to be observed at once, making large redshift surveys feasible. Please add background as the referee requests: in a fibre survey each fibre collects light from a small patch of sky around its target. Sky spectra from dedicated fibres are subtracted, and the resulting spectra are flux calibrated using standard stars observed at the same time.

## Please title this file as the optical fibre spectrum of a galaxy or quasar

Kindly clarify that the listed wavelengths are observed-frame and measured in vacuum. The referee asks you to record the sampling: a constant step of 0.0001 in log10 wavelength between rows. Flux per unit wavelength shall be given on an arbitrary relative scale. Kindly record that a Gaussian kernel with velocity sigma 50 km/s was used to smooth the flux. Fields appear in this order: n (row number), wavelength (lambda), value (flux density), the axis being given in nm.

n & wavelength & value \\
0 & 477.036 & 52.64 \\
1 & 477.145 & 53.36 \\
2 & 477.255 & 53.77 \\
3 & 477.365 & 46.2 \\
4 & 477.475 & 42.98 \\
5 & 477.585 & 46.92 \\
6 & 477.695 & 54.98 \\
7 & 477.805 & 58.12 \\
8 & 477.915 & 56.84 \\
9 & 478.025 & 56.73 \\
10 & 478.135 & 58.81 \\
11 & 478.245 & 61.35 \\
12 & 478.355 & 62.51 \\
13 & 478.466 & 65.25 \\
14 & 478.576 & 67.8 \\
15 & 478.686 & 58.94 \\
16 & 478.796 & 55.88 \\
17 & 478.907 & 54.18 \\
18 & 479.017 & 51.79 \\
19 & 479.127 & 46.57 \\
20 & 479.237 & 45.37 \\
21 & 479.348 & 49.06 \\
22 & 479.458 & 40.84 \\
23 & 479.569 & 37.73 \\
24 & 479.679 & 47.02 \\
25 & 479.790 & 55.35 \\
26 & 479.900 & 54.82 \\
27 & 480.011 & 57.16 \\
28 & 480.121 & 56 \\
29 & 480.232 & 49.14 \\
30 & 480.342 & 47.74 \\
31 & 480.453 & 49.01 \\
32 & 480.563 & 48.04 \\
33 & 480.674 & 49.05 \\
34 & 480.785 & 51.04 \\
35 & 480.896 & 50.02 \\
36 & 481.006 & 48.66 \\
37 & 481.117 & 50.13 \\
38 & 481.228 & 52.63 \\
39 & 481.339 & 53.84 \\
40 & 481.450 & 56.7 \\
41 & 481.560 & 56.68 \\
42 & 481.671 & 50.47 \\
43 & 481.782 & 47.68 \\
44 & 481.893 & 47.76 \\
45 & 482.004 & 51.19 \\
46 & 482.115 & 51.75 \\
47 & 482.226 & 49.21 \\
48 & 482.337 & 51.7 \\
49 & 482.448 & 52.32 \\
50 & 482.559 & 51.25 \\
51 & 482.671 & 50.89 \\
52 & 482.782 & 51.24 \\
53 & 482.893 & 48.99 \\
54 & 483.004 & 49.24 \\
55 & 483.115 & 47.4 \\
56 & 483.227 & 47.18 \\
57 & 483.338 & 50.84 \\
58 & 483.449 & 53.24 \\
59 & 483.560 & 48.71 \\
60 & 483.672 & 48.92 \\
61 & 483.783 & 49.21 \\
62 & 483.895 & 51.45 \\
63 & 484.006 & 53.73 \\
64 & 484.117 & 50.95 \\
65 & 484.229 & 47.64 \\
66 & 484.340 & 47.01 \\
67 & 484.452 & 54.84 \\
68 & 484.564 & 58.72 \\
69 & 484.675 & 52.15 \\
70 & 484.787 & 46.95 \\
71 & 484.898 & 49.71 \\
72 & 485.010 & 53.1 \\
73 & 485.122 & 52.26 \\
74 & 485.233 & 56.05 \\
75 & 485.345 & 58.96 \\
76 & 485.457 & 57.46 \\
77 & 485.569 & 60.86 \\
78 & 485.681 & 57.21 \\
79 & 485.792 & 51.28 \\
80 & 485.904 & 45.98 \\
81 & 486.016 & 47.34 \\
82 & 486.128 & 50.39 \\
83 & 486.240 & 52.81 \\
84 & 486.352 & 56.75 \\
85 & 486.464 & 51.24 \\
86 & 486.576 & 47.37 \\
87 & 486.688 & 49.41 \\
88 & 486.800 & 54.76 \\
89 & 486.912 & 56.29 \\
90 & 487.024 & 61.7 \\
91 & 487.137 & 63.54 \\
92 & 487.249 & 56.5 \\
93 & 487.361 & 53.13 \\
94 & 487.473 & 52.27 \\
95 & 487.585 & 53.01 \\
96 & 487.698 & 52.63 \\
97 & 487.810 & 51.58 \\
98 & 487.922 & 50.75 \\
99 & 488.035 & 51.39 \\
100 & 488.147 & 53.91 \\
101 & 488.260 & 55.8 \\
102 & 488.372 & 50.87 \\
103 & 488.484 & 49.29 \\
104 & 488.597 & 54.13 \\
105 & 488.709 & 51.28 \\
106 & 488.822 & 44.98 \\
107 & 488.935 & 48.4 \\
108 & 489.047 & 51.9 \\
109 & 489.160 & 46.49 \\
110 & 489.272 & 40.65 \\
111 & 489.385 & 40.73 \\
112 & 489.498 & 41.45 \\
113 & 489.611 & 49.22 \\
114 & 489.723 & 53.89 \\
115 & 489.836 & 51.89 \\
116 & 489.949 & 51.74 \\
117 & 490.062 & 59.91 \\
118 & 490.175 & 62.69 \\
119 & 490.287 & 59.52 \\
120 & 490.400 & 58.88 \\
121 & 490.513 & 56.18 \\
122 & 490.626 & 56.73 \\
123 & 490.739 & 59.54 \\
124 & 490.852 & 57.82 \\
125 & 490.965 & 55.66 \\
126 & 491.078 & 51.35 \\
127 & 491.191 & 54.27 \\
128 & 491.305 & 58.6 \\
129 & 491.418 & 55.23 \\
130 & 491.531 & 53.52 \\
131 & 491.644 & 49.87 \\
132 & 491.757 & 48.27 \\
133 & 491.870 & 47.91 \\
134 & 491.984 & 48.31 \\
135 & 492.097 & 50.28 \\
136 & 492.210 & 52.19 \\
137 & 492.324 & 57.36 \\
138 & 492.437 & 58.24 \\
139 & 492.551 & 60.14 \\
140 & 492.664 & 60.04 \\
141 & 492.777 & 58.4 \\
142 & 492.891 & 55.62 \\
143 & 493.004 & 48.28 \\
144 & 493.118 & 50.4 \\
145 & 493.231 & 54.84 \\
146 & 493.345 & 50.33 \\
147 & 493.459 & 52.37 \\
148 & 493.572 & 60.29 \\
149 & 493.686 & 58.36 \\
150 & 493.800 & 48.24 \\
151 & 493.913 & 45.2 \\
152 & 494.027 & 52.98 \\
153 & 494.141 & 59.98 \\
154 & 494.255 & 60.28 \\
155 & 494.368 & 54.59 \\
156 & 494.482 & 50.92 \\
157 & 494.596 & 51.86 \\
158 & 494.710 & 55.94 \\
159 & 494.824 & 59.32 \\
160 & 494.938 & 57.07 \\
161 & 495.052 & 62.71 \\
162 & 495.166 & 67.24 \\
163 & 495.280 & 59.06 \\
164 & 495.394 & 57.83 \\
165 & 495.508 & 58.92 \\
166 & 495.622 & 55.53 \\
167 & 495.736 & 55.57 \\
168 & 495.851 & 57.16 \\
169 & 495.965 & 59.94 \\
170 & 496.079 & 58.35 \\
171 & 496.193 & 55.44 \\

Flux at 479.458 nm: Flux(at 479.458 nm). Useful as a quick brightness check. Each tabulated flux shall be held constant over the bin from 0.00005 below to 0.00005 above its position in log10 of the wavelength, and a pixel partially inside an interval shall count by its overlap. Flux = 40.84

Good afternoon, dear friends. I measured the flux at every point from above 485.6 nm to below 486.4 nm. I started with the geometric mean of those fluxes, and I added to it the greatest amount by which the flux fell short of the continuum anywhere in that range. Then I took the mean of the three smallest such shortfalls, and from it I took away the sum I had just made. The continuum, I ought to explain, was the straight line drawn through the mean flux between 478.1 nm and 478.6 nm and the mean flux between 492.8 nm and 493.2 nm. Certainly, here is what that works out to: -61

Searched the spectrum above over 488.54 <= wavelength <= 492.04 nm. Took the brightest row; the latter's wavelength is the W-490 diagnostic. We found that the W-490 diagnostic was 490.175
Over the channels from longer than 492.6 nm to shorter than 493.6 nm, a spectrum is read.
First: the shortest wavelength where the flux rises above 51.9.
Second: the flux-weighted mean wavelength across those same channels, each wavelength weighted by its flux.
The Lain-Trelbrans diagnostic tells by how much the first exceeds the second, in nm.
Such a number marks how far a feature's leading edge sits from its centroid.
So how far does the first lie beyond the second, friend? -0.45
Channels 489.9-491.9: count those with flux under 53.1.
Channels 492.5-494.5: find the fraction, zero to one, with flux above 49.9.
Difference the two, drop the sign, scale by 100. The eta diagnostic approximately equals 417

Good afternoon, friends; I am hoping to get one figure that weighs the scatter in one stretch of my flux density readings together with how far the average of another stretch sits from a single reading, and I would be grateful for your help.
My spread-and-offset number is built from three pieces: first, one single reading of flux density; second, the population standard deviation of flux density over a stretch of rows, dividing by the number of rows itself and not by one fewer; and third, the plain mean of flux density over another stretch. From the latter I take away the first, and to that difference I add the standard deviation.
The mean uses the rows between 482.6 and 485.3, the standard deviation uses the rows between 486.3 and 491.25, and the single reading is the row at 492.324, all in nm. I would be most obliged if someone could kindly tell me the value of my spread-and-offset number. -1.2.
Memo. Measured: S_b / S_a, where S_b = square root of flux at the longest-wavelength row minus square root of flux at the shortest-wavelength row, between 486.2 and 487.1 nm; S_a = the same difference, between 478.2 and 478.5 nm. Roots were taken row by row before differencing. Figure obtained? 2.4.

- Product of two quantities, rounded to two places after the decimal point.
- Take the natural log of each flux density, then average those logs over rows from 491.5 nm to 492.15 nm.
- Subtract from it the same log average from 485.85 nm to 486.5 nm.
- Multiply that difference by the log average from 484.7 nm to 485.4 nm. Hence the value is -0.08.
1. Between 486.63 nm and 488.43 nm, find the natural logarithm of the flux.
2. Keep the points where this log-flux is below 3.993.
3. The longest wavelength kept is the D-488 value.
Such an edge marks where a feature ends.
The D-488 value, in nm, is 488.372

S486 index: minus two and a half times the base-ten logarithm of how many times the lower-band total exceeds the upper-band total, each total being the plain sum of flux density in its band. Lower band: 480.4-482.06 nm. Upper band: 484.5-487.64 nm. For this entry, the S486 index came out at 0.7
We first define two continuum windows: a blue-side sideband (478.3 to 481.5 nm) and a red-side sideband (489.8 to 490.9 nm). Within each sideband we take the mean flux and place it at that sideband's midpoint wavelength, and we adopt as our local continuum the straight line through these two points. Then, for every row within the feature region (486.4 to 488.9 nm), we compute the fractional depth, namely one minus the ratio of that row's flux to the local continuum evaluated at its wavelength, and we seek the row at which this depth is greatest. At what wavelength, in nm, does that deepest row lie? 488.822 nm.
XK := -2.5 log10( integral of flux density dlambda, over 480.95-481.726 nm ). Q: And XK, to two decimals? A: -4.03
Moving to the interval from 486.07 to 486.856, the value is -4.02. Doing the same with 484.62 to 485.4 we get -4.04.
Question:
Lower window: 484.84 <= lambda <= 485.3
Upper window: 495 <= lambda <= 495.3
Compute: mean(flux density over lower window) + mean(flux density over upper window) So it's 116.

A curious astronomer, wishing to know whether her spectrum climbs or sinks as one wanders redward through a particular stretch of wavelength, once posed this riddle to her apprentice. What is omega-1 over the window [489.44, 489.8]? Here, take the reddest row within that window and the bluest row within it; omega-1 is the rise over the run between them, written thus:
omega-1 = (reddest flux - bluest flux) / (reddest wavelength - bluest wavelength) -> 55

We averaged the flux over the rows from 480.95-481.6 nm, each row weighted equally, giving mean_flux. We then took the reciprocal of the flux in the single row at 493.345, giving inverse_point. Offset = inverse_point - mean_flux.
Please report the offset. -53.1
